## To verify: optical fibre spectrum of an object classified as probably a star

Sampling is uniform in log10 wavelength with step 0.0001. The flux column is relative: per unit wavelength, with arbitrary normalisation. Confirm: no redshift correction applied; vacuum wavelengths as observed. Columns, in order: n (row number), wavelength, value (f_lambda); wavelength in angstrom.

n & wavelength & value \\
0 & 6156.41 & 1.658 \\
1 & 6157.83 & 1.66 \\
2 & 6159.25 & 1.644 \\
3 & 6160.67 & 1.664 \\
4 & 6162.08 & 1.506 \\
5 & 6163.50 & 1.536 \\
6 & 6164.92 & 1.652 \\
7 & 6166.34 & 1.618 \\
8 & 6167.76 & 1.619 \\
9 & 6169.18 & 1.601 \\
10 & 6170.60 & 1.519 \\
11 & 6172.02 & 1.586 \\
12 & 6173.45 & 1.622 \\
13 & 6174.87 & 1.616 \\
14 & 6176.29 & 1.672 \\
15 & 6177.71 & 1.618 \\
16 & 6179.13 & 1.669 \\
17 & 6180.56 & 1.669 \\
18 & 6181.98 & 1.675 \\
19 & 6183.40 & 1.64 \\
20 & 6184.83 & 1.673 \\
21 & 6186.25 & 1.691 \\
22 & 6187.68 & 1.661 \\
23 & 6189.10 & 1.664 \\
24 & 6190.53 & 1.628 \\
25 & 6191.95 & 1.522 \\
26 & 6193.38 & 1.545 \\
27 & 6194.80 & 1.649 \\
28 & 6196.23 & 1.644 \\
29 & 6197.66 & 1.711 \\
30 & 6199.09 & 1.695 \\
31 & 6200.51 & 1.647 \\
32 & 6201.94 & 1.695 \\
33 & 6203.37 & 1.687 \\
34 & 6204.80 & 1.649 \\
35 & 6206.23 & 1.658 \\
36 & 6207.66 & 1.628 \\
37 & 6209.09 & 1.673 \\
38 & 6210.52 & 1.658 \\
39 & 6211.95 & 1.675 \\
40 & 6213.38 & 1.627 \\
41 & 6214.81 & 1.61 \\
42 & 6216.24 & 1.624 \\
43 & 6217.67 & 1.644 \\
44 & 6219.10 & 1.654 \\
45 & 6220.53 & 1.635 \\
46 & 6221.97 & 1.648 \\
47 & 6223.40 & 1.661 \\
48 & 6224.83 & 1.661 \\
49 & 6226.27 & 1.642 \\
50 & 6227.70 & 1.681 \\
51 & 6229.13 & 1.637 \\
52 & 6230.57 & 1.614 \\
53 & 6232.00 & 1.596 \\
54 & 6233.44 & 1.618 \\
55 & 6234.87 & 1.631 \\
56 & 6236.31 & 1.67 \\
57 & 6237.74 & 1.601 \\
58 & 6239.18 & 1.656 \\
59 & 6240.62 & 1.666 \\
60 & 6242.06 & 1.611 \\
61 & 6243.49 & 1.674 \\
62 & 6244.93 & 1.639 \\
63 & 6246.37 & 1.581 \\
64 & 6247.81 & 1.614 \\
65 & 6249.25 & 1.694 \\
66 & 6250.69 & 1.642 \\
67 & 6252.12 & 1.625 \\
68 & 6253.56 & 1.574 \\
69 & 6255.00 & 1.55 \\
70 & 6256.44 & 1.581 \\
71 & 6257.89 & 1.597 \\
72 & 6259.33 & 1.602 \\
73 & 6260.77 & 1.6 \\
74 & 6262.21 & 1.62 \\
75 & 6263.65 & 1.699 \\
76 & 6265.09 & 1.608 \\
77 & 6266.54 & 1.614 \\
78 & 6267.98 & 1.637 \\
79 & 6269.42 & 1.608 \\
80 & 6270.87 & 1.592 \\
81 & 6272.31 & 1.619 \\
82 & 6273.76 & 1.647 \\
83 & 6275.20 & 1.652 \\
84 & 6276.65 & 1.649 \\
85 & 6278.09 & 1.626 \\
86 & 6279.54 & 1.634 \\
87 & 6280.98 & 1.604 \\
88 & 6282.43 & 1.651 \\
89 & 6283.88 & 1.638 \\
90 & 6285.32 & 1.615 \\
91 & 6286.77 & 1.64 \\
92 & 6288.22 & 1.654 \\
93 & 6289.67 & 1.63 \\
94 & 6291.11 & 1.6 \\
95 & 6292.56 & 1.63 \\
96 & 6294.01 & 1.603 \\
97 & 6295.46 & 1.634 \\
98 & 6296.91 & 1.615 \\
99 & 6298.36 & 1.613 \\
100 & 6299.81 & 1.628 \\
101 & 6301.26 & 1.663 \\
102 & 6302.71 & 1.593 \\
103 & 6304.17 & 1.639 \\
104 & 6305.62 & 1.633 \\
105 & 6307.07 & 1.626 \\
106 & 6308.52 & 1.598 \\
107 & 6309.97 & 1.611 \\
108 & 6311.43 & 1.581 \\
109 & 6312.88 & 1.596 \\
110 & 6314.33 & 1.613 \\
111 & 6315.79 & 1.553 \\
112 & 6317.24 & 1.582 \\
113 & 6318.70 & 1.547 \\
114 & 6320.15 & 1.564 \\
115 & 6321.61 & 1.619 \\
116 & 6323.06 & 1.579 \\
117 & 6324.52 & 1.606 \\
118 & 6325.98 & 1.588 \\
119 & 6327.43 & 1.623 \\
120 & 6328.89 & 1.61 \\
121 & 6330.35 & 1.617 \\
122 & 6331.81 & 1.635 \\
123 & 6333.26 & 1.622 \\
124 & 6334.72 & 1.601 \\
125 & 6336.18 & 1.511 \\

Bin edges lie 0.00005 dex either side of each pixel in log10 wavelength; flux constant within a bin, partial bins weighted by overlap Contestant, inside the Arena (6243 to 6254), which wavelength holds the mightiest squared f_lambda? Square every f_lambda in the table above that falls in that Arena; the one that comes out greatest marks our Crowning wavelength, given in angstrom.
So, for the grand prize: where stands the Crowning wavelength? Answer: 6249.25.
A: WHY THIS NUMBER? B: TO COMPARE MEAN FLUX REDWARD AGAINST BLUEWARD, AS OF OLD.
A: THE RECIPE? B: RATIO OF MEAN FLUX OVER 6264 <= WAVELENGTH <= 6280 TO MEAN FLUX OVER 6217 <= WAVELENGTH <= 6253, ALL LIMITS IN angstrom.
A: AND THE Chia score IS 0.992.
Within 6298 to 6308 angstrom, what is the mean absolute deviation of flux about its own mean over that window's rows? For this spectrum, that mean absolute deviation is 0.015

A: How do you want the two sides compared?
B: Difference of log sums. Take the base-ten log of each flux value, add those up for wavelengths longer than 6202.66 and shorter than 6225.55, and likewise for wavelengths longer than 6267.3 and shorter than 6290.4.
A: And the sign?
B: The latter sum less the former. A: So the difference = -0.08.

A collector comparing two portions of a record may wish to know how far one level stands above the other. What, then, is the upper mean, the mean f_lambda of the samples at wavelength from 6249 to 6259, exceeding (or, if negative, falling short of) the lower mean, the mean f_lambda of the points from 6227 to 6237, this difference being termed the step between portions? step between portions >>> -0.03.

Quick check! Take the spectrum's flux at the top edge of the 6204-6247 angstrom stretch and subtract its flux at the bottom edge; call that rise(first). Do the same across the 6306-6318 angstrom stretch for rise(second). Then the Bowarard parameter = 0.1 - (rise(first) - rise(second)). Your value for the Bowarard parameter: 0.12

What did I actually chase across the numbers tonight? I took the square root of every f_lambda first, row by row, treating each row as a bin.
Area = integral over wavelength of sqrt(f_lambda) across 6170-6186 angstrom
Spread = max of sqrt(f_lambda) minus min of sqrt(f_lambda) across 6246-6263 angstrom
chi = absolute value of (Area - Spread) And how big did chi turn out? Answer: 20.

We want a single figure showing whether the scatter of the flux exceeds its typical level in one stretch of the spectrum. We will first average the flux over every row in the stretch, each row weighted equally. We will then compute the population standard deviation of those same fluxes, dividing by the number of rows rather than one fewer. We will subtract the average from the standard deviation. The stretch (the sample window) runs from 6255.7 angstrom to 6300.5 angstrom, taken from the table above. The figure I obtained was -1.60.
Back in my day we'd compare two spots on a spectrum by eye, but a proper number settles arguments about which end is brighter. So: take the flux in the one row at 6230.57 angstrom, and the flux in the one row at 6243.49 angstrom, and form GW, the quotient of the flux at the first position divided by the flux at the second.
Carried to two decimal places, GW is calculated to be 0.96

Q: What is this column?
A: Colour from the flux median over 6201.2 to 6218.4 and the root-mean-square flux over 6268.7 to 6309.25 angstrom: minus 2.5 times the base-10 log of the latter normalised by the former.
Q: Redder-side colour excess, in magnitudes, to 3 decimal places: 0.018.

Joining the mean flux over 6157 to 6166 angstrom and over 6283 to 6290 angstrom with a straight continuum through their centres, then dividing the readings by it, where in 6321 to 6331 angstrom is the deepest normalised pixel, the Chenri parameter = 6323.06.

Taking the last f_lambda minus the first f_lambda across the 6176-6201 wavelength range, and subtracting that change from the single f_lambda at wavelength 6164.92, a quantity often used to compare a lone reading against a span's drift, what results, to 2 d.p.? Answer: 1.68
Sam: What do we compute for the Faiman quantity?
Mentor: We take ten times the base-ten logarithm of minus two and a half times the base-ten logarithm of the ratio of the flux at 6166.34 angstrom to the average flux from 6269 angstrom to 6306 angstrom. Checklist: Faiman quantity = -22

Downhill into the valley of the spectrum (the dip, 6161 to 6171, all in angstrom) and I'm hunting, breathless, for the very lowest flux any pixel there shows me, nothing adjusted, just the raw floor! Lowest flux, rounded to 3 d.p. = 1.506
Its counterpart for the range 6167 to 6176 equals 1.519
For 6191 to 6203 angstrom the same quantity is 1.522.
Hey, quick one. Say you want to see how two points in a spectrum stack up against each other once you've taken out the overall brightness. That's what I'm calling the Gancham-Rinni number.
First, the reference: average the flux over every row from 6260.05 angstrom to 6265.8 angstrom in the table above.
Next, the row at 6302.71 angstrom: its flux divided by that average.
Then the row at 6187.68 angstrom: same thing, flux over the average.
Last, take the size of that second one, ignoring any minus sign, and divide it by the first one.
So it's 1.04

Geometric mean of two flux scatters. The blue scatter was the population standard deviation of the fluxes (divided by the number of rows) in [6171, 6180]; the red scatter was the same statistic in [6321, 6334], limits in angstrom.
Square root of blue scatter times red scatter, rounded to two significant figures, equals 0.023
